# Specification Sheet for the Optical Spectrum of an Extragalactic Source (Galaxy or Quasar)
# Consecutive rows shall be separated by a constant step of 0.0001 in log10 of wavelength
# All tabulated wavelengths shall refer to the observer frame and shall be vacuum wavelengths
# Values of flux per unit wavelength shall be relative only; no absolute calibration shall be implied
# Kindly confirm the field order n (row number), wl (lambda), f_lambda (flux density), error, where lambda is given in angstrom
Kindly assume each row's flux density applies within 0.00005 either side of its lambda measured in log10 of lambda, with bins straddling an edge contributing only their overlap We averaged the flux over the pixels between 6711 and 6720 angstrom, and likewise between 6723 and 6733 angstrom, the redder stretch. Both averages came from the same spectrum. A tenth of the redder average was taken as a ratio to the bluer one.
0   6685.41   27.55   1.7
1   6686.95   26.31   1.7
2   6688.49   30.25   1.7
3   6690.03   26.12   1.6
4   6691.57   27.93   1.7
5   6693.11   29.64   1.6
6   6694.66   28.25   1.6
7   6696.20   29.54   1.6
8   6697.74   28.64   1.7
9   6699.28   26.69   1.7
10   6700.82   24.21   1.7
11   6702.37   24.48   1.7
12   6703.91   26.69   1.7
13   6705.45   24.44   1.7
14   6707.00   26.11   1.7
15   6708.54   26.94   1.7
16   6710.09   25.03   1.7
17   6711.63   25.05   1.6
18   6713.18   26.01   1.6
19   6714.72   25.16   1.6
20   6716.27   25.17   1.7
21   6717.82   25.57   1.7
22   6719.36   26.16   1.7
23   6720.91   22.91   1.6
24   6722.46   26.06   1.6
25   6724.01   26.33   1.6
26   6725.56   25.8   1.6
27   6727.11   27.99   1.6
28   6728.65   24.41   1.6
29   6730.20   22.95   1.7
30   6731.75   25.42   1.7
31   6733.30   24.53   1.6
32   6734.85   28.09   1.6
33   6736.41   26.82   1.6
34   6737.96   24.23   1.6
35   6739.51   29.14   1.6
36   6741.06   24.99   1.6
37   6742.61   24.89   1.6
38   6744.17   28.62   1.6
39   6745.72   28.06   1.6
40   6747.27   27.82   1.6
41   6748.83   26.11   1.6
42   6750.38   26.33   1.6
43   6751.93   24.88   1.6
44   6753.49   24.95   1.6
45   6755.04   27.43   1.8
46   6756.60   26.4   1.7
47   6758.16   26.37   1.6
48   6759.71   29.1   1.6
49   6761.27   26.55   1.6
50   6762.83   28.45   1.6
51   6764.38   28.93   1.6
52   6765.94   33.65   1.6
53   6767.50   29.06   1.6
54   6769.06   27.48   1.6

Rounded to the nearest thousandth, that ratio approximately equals 0.100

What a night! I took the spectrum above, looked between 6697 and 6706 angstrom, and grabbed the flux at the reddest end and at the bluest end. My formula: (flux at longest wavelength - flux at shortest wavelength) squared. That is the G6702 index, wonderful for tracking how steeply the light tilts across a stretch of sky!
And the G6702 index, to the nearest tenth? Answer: 17.6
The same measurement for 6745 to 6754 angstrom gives 9.7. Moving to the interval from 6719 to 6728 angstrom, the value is 3.3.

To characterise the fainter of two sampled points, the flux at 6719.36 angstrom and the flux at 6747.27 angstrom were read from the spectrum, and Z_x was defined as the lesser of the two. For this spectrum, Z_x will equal 26.2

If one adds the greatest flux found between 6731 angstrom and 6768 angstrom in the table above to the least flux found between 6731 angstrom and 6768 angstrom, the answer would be 57.9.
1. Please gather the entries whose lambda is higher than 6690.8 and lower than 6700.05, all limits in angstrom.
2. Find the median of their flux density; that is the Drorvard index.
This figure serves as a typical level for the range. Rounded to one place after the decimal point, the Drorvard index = 28.4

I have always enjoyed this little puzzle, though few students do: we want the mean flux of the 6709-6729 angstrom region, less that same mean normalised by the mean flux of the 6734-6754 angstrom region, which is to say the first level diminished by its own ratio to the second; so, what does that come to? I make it 24.6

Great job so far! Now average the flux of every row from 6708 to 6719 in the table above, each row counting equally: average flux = 26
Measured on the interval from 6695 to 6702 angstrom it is 27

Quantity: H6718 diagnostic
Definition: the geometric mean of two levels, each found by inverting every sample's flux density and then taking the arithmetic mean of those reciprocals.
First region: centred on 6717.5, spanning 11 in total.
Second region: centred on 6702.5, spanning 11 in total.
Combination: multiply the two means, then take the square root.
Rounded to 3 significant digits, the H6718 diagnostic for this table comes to 0.0392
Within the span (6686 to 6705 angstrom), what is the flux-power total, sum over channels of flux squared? 9049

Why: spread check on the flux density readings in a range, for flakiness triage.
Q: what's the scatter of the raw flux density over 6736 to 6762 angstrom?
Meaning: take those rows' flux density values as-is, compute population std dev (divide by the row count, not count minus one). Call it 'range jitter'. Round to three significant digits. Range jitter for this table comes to 1.50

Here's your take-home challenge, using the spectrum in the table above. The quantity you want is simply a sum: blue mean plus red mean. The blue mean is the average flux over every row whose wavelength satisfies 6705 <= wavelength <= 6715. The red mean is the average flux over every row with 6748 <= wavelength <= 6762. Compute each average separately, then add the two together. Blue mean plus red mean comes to 52.0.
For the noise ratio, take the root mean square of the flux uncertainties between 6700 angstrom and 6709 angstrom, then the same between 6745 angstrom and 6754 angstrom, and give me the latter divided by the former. 0.94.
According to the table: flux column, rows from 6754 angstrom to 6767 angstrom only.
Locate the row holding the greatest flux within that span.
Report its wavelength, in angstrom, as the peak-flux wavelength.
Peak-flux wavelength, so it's 6765.94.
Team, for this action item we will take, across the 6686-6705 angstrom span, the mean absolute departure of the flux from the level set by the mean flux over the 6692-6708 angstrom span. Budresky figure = 1.65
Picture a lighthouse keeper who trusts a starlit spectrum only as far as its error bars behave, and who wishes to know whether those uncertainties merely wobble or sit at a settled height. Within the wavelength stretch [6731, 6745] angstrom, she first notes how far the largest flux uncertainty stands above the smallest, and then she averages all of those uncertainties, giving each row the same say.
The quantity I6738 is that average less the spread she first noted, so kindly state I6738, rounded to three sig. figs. 1.51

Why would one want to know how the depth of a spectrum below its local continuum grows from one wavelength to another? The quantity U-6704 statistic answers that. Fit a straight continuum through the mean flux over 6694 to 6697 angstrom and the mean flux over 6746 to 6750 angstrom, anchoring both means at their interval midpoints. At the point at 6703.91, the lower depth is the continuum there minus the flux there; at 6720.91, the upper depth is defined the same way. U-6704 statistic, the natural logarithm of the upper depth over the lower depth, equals 1.0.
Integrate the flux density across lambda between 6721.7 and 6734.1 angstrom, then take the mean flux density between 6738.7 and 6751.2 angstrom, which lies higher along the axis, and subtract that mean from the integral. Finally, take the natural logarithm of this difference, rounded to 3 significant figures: 5.66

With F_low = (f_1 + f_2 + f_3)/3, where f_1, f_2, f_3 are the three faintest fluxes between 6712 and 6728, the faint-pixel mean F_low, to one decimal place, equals 24.4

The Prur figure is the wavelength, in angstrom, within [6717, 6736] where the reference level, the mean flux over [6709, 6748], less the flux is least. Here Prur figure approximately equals 6734.85 angstrom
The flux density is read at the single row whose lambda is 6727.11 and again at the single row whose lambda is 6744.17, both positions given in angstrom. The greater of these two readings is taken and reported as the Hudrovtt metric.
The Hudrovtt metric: 28.6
